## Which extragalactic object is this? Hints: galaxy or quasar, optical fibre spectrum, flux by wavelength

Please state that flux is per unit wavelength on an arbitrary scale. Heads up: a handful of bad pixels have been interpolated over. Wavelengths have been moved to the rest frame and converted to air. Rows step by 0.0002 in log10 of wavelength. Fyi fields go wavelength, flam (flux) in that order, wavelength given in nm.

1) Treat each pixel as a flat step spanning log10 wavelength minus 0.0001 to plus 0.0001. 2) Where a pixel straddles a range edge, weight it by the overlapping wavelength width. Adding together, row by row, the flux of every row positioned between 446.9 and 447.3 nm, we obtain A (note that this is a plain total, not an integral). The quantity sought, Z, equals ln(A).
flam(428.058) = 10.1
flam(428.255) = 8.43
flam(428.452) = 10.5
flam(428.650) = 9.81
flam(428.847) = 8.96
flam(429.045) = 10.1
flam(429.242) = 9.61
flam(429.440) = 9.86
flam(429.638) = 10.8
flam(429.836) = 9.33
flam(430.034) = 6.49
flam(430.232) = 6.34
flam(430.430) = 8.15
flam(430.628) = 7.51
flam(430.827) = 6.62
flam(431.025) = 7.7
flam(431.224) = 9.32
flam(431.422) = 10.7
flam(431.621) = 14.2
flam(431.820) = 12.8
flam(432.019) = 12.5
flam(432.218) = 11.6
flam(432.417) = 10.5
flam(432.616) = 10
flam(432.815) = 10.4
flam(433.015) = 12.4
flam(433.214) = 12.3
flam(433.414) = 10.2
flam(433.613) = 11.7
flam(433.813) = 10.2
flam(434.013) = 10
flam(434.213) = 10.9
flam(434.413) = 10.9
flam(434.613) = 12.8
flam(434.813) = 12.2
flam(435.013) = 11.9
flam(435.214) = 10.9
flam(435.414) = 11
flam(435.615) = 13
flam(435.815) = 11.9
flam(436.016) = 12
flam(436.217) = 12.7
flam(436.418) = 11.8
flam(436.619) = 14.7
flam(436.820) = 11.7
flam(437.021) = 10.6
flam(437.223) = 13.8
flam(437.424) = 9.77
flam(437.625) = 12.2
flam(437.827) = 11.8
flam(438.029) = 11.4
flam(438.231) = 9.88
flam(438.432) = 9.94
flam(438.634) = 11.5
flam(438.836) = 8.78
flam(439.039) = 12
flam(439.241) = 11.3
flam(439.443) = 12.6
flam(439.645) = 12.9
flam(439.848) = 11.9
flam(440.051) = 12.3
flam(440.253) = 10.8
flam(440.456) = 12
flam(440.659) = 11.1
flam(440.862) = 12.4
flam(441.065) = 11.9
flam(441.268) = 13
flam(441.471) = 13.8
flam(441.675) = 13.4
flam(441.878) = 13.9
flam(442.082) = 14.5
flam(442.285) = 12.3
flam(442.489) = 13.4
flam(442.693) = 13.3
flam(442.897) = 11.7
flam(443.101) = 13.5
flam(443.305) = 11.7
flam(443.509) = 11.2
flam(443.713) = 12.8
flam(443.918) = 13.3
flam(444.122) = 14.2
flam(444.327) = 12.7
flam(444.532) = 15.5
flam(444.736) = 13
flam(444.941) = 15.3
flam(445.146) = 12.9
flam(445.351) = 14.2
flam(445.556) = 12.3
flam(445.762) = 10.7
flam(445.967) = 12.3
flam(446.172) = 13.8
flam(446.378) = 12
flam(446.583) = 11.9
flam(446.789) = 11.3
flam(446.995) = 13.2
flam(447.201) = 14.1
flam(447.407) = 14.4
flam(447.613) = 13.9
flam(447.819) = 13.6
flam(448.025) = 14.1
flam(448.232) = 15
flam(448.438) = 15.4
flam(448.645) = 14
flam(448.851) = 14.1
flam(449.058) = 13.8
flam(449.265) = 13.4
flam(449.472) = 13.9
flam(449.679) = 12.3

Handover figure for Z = 3.3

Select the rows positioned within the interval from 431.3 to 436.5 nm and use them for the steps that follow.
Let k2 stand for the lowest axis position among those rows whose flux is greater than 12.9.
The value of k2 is 431.621 nm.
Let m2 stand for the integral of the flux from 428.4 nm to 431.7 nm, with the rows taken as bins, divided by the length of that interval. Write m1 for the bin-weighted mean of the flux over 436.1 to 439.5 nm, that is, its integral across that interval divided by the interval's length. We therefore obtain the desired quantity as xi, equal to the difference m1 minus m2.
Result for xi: 2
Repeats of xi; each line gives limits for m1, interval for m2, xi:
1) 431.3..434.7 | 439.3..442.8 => -1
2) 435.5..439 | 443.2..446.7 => -1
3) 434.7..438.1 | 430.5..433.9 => 1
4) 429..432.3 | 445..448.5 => -4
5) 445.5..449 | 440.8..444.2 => 0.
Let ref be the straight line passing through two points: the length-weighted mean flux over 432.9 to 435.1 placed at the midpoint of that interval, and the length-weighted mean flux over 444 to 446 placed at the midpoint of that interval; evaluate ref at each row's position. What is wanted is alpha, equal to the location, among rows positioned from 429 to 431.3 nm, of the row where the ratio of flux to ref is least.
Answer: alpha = 430.232 nm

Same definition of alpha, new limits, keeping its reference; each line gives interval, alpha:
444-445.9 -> 445.762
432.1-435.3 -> 434.013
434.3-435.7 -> 435.214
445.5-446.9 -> 445.762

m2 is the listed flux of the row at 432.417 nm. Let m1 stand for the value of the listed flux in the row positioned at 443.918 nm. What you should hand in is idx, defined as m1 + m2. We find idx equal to 23.8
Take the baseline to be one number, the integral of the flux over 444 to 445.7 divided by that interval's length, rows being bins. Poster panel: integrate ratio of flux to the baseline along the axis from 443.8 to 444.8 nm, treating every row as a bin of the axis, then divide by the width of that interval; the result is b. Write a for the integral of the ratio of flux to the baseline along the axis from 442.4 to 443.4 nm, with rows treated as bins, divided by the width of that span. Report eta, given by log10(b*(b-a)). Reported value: -1.12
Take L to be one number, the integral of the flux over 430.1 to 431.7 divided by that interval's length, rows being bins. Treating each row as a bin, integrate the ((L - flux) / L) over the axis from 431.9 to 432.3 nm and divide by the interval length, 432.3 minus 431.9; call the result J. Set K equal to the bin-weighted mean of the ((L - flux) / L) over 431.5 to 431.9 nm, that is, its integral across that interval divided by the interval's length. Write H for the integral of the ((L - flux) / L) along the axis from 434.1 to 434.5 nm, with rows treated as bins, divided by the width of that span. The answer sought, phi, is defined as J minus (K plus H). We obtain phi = 0.40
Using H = -0.25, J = -0.39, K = -0.54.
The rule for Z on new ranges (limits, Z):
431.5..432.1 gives 3.7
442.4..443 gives 3.6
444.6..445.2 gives 3.7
